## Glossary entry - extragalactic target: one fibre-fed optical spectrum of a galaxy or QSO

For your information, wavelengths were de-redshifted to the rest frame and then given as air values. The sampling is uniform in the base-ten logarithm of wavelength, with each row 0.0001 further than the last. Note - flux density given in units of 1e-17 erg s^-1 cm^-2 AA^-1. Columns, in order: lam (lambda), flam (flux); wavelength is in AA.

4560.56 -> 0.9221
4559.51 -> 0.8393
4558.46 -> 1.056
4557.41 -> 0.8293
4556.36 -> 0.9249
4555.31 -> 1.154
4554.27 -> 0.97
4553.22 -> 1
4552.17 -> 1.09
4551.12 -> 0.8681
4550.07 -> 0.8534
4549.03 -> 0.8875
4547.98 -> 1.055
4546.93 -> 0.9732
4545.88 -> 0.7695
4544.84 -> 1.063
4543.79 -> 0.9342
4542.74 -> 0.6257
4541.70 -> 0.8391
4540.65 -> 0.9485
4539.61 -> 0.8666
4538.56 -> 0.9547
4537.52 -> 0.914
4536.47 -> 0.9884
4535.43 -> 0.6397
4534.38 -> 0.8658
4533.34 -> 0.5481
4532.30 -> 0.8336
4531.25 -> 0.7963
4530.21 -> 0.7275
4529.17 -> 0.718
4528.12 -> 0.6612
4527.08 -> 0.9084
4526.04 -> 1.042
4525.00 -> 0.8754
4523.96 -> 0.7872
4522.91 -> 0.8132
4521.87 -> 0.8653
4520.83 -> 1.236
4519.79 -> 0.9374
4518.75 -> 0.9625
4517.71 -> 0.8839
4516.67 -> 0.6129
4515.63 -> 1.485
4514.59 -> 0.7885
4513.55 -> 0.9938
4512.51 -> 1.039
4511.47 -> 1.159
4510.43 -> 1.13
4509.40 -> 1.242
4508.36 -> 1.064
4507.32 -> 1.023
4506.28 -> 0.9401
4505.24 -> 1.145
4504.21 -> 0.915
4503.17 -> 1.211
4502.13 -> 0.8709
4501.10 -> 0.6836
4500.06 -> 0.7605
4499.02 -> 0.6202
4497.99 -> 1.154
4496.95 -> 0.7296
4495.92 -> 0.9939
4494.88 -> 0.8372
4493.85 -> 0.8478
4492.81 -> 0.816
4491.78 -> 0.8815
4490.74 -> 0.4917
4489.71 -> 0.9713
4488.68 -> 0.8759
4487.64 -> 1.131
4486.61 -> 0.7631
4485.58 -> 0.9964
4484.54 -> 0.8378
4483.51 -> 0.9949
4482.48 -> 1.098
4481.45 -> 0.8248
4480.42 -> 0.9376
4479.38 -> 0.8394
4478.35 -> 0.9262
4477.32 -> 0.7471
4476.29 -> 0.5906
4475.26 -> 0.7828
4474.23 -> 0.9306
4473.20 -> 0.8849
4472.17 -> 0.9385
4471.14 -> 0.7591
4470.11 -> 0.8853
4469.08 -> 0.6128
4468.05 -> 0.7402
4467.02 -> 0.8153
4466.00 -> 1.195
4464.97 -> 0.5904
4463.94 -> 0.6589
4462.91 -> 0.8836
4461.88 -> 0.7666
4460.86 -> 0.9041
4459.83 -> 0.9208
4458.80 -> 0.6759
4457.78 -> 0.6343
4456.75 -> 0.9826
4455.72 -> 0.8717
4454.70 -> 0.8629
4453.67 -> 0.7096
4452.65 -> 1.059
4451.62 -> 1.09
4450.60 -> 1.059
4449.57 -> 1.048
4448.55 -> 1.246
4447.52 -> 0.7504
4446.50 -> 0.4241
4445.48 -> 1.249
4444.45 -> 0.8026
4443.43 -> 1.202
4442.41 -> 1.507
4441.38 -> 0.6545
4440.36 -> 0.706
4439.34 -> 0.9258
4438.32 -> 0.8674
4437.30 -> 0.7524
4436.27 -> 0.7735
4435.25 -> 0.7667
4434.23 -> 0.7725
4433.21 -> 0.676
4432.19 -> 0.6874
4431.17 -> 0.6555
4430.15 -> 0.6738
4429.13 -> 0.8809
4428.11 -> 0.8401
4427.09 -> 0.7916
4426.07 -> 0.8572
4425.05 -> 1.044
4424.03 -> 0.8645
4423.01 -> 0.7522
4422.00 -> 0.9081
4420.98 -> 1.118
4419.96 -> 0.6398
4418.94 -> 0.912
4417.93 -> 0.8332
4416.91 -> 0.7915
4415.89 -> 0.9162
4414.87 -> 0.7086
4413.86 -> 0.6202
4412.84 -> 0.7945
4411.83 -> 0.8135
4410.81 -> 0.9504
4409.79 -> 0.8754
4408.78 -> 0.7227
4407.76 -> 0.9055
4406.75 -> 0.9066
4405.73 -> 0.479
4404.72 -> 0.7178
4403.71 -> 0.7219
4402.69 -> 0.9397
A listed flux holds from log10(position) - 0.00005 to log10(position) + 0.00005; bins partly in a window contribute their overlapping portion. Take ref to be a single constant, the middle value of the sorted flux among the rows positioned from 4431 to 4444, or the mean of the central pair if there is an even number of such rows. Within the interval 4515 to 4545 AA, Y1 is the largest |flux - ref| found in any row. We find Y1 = 0.7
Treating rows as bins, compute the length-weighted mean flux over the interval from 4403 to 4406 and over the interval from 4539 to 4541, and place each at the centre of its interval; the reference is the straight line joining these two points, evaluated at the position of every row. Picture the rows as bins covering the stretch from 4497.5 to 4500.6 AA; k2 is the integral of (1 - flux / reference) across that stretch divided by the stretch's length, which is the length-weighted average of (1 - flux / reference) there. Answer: 0.0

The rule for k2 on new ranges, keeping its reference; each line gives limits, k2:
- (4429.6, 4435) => 0.0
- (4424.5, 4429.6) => -0.2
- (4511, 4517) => -0.2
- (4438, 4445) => -0.3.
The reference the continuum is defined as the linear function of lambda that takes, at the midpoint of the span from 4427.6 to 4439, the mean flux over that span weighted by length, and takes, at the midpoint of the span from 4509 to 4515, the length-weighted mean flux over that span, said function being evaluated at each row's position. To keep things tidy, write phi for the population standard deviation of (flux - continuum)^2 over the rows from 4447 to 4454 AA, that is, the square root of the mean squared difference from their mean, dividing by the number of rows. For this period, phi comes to 0.054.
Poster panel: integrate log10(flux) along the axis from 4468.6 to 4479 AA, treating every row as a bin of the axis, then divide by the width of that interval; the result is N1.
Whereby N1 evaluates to -0.099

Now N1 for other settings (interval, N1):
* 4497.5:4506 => -0.048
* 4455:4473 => -0.096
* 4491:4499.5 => -0.079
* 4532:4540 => -0.091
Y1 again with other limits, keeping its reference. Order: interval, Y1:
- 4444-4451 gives 0.5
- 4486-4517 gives 0.7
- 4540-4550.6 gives 0.3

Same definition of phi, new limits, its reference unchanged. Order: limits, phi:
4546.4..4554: 0.042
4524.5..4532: 0.070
